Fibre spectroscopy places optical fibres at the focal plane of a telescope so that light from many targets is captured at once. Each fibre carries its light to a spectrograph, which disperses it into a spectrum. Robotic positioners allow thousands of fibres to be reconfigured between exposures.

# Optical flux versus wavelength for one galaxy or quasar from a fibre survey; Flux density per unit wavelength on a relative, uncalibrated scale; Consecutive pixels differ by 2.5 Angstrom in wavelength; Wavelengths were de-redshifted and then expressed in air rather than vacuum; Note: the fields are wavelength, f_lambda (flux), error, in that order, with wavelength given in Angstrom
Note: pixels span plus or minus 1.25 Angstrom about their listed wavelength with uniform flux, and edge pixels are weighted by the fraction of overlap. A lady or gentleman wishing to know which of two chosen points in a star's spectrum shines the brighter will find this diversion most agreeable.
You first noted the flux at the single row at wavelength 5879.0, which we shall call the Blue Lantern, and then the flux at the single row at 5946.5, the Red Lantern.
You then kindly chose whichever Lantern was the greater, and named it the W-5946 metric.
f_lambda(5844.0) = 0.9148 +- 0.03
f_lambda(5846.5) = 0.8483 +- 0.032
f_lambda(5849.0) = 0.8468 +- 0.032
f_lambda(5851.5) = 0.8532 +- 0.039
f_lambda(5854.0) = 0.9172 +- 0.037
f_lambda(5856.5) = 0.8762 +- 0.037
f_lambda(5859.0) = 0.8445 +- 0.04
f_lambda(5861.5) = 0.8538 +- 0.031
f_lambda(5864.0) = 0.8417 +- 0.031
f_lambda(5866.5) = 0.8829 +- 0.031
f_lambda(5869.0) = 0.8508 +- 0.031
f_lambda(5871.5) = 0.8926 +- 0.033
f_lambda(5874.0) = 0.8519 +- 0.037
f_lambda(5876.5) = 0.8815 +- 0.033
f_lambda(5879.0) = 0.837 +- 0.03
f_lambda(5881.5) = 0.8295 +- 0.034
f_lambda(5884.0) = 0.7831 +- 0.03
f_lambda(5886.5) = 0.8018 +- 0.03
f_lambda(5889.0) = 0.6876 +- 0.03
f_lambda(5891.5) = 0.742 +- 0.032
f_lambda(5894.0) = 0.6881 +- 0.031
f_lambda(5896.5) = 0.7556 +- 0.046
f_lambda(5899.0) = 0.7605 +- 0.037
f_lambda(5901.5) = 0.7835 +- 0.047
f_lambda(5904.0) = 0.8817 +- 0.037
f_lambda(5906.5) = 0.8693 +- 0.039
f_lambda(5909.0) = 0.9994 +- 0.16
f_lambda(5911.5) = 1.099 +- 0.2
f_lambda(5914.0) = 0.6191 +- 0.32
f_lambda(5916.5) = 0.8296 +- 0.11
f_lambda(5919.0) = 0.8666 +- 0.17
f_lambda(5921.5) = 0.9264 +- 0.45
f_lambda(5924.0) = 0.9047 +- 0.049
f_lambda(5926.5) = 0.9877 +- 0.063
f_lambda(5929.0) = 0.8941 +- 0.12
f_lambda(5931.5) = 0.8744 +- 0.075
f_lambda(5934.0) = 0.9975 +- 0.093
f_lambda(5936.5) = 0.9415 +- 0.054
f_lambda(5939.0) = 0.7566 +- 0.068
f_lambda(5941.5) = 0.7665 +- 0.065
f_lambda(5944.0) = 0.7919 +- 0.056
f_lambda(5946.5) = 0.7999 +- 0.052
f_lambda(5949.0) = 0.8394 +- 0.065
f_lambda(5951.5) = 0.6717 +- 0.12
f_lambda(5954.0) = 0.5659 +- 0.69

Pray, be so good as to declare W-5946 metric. 0.84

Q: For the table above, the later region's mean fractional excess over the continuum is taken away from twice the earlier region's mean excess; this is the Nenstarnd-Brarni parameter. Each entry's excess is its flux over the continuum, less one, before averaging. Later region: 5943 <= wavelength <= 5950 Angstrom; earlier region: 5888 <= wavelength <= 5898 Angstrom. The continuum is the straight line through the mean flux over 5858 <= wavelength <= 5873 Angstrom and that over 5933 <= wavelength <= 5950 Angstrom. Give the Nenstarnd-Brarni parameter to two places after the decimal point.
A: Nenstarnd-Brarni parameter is -0.28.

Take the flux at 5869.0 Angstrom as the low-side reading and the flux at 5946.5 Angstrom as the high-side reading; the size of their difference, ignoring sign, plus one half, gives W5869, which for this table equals 0.55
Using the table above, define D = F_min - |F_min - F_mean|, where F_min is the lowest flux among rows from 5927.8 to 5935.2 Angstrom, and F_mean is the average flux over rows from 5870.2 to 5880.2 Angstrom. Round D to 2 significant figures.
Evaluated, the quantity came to 0.87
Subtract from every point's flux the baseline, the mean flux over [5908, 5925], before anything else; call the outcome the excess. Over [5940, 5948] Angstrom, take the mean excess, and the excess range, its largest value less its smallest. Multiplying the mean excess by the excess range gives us -0.0035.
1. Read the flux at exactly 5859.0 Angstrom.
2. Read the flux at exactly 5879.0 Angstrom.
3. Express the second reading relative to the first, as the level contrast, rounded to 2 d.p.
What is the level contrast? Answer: 0.99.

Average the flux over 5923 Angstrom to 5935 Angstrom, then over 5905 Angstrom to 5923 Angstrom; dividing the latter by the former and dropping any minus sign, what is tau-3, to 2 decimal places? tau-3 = 0.95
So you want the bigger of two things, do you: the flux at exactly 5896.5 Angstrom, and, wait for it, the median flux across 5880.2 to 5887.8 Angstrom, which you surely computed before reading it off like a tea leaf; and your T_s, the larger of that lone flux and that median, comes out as 0.80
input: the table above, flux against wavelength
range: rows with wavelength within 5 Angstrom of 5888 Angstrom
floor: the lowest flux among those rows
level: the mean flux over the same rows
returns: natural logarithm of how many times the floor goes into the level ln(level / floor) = 0.09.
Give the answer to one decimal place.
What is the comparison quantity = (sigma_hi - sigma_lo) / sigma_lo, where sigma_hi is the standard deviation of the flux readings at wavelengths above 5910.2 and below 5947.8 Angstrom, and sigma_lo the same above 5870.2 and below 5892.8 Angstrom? 0.8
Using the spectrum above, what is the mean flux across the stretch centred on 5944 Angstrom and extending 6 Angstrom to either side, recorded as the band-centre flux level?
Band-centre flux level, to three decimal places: 0.791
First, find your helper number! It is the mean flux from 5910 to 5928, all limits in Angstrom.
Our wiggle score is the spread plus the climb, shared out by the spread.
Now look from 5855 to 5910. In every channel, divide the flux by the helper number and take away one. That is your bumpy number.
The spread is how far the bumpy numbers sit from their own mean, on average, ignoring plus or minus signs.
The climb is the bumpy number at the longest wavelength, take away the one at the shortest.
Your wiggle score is 3.2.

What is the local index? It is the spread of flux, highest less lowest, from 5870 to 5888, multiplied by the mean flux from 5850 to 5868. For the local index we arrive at 0.095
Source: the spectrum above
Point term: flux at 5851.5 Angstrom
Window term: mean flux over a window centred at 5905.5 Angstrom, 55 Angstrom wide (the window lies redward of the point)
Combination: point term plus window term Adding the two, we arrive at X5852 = 1.69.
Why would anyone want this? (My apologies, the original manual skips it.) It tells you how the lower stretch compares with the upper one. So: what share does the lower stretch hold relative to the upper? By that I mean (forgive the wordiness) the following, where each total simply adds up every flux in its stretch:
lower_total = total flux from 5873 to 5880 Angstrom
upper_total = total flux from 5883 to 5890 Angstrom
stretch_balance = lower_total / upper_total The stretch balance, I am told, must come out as 1.13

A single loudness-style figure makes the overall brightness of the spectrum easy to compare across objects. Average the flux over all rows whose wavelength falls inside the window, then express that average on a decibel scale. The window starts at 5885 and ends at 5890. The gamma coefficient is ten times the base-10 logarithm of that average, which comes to -1.3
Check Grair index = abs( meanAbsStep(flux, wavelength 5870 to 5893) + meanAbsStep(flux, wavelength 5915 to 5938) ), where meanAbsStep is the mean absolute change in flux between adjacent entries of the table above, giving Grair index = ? 0.11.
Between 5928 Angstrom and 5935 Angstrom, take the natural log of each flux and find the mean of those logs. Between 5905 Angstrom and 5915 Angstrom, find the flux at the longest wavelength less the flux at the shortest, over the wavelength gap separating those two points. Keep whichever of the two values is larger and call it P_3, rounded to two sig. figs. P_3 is -0.033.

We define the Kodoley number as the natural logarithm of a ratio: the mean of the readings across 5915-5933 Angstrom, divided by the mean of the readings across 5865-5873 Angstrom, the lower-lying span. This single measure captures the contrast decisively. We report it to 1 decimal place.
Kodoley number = 0.0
